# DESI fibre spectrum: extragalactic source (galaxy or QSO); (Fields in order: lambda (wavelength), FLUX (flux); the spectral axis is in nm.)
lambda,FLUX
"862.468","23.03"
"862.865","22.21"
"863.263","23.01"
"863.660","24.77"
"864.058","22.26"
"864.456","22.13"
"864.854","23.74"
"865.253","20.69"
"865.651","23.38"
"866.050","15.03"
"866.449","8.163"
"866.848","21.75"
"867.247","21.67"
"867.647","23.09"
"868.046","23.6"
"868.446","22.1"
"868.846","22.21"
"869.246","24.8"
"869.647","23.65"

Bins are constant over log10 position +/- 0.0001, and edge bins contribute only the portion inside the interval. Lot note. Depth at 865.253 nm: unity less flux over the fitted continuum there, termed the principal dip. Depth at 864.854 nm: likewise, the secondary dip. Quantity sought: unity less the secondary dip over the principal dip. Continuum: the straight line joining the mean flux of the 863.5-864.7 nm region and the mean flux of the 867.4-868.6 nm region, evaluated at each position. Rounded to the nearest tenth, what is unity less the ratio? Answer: 1.3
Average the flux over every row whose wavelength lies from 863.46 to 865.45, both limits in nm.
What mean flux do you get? 23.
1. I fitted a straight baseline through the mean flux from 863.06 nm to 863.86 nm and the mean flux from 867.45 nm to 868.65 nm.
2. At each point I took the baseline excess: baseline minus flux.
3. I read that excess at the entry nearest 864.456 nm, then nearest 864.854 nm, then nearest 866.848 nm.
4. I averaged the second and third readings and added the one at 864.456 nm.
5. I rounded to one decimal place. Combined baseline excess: 2.2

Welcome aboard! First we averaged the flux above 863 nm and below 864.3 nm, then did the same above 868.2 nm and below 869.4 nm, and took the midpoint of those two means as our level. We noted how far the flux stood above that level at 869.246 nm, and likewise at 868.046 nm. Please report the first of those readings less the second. 1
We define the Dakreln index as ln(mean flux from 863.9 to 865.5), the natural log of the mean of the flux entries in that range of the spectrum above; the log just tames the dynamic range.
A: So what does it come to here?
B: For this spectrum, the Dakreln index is 3.10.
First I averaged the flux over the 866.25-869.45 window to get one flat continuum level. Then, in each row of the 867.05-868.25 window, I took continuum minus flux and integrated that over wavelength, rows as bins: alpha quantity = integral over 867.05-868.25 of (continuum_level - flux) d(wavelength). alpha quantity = -2.23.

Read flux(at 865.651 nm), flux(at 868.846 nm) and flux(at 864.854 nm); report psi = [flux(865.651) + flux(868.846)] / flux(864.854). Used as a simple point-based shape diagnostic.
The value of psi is 1.92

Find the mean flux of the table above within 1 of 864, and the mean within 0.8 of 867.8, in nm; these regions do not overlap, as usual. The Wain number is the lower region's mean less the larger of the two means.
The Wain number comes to 0.00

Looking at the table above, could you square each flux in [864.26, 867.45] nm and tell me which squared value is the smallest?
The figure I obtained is 67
